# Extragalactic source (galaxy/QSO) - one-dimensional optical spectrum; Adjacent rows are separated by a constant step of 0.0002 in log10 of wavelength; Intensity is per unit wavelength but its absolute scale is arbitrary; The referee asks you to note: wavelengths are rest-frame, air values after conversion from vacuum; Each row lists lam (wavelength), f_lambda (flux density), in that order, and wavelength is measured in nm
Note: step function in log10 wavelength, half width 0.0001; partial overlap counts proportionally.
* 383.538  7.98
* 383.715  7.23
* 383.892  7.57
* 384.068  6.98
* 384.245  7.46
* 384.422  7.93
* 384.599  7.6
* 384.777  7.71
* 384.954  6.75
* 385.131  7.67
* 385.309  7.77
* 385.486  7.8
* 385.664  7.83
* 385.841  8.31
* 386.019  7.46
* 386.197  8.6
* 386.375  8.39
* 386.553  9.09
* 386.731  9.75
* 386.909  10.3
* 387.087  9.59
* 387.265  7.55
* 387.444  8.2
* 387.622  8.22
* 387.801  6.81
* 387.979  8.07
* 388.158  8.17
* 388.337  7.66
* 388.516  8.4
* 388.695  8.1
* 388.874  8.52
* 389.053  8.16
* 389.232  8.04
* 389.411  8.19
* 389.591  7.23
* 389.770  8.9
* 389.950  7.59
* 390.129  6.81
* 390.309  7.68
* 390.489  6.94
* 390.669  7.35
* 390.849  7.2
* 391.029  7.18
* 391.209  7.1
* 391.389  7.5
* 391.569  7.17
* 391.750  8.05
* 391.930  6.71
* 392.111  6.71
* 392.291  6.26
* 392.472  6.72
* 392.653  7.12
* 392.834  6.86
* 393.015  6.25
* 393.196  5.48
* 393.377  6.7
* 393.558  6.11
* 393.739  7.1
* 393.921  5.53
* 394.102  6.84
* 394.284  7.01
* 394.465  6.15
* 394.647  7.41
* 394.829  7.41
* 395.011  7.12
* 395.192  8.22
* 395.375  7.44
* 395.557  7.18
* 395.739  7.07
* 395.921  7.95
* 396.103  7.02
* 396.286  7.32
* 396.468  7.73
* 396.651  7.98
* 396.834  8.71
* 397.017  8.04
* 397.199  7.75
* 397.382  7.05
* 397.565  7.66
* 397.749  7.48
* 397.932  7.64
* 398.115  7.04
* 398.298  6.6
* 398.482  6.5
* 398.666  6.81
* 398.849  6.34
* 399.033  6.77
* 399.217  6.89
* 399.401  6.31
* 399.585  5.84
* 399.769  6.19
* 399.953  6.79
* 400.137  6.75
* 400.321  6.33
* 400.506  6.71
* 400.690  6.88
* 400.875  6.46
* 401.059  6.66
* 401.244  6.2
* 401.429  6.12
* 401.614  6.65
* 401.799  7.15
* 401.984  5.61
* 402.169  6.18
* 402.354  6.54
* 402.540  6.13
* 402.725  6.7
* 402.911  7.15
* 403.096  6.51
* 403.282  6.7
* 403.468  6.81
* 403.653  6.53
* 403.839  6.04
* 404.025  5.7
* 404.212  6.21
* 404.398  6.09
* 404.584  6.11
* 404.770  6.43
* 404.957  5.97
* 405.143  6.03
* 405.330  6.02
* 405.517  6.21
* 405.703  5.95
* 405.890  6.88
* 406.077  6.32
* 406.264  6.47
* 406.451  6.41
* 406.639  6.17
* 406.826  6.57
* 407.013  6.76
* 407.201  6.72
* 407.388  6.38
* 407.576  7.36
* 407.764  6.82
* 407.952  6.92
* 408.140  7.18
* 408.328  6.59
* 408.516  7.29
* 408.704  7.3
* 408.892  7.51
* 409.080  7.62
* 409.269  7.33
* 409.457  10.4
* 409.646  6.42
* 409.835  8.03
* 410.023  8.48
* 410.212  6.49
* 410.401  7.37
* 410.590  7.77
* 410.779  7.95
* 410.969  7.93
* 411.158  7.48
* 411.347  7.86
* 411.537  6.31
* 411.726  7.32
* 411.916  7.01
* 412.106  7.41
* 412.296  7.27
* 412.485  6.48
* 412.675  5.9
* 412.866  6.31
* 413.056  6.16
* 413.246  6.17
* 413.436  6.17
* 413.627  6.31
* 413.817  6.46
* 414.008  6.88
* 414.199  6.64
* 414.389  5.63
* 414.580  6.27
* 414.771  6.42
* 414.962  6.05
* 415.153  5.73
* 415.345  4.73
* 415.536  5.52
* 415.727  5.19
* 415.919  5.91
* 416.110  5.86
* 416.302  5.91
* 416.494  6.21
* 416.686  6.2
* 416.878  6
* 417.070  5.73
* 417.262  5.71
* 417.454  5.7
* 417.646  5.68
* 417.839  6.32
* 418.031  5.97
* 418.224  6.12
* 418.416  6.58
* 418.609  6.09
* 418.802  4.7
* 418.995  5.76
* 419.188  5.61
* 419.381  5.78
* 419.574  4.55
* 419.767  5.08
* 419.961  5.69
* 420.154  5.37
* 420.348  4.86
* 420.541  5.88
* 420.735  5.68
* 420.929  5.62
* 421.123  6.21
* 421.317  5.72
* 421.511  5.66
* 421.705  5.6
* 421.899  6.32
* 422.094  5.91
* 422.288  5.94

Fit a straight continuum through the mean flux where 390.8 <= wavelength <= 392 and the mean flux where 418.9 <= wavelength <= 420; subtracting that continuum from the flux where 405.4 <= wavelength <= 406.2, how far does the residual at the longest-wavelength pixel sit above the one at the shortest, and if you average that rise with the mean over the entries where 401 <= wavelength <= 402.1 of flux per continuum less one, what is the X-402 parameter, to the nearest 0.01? 0.06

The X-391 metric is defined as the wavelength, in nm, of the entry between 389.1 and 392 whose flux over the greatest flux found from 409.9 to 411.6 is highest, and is 389.770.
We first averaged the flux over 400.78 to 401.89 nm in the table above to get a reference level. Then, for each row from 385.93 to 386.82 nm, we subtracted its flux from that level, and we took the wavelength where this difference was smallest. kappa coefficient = 386.731 nm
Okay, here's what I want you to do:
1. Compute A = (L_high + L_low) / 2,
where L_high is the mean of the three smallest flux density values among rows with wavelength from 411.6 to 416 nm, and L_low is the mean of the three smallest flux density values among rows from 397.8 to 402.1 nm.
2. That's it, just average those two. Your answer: 5.5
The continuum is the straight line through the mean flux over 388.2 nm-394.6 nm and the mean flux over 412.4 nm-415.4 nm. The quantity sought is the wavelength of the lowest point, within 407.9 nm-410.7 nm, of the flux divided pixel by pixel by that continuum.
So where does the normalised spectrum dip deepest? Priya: 409.646 nm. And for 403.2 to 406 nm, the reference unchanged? 404.025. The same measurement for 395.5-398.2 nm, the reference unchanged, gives 396.103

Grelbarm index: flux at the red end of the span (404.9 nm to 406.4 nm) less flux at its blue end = 0.5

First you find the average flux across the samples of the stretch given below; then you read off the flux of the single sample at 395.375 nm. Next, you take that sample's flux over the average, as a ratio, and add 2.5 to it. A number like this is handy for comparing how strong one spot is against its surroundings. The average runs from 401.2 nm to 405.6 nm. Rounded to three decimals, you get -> 3.676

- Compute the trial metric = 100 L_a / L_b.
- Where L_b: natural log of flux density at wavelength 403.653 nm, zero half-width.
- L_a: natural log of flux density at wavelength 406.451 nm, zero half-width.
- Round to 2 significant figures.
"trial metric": 99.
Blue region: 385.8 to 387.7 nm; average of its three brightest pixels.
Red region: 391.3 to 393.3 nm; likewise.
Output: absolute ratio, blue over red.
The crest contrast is 1.3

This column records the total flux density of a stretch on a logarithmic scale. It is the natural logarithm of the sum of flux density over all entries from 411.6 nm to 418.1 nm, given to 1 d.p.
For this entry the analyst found 5.3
